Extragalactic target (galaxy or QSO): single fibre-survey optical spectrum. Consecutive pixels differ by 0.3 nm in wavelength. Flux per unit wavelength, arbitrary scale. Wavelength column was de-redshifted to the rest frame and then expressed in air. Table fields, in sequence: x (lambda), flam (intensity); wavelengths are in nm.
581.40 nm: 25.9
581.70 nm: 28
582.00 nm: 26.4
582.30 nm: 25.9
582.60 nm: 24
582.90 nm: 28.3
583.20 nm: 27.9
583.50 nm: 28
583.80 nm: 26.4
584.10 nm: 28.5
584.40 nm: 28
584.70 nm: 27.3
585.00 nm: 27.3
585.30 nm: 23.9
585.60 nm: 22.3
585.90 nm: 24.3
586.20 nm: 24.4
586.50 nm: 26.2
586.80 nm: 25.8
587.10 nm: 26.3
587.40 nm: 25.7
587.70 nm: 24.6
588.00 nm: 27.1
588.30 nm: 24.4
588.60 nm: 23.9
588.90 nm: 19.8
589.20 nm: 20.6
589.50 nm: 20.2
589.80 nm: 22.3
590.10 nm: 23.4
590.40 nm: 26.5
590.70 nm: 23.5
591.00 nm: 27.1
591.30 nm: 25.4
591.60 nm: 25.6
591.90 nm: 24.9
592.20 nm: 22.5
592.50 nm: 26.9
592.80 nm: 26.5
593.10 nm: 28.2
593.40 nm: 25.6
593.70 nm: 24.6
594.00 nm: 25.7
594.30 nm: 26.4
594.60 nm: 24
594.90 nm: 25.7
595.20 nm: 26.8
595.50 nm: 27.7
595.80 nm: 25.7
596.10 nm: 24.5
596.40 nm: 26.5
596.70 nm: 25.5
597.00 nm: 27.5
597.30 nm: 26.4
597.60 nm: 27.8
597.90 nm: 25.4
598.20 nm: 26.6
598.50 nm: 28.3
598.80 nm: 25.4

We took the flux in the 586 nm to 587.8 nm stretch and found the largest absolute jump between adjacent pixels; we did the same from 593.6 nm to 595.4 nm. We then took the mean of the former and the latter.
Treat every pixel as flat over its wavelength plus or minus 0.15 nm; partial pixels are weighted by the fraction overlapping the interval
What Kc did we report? 2.1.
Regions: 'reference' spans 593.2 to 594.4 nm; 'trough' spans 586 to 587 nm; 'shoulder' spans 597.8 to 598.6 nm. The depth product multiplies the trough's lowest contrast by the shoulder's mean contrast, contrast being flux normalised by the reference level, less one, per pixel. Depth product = -0.0021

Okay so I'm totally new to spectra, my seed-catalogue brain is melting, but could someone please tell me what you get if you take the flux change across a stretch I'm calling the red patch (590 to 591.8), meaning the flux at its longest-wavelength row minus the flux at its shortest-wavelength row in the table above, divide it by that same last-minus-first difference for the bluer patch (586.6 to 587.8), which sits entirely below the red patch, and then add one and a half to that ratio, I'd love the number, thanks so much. -0.3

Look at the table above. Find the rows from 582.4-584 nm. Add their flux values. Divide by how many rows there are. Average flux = 26.9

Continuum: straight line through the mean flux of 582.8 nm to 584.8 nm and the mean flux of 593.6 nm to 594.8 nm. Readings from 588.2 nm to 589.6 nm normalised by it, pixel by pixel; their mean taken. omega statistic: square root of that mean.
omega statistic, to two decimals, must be 0.91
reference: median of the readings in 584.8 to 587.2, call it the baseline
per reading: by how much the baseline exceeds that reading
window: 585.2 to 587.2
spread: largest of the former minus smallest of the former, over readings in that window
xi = 4.0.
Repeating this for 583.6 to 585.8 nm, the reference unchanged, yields 6.2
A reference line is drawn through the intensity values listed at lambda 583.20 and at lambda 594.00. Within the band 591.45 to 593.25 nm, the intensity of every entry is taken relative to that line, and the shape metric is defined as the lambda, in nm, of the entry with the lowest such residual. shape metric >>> 592.20 nm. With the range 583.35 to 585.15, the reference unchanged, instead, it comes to 583.80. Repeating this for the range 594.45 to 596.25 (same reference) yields 594.60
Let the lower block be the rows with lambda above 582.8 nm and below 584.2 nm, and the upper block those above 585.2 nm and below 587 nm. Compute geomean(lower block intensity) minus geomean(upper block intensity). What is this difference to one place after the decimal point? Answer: 3.4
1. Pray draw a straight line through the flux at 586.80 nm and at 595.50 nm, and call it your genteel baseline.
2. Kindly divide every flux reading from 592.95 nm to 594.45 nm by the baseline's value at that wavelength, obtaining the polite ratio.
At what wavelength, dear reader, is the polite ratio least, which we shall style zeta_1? 593.70 nm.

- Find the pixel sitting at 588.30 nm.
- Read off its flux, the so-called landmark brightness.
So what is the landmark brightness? 24.4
